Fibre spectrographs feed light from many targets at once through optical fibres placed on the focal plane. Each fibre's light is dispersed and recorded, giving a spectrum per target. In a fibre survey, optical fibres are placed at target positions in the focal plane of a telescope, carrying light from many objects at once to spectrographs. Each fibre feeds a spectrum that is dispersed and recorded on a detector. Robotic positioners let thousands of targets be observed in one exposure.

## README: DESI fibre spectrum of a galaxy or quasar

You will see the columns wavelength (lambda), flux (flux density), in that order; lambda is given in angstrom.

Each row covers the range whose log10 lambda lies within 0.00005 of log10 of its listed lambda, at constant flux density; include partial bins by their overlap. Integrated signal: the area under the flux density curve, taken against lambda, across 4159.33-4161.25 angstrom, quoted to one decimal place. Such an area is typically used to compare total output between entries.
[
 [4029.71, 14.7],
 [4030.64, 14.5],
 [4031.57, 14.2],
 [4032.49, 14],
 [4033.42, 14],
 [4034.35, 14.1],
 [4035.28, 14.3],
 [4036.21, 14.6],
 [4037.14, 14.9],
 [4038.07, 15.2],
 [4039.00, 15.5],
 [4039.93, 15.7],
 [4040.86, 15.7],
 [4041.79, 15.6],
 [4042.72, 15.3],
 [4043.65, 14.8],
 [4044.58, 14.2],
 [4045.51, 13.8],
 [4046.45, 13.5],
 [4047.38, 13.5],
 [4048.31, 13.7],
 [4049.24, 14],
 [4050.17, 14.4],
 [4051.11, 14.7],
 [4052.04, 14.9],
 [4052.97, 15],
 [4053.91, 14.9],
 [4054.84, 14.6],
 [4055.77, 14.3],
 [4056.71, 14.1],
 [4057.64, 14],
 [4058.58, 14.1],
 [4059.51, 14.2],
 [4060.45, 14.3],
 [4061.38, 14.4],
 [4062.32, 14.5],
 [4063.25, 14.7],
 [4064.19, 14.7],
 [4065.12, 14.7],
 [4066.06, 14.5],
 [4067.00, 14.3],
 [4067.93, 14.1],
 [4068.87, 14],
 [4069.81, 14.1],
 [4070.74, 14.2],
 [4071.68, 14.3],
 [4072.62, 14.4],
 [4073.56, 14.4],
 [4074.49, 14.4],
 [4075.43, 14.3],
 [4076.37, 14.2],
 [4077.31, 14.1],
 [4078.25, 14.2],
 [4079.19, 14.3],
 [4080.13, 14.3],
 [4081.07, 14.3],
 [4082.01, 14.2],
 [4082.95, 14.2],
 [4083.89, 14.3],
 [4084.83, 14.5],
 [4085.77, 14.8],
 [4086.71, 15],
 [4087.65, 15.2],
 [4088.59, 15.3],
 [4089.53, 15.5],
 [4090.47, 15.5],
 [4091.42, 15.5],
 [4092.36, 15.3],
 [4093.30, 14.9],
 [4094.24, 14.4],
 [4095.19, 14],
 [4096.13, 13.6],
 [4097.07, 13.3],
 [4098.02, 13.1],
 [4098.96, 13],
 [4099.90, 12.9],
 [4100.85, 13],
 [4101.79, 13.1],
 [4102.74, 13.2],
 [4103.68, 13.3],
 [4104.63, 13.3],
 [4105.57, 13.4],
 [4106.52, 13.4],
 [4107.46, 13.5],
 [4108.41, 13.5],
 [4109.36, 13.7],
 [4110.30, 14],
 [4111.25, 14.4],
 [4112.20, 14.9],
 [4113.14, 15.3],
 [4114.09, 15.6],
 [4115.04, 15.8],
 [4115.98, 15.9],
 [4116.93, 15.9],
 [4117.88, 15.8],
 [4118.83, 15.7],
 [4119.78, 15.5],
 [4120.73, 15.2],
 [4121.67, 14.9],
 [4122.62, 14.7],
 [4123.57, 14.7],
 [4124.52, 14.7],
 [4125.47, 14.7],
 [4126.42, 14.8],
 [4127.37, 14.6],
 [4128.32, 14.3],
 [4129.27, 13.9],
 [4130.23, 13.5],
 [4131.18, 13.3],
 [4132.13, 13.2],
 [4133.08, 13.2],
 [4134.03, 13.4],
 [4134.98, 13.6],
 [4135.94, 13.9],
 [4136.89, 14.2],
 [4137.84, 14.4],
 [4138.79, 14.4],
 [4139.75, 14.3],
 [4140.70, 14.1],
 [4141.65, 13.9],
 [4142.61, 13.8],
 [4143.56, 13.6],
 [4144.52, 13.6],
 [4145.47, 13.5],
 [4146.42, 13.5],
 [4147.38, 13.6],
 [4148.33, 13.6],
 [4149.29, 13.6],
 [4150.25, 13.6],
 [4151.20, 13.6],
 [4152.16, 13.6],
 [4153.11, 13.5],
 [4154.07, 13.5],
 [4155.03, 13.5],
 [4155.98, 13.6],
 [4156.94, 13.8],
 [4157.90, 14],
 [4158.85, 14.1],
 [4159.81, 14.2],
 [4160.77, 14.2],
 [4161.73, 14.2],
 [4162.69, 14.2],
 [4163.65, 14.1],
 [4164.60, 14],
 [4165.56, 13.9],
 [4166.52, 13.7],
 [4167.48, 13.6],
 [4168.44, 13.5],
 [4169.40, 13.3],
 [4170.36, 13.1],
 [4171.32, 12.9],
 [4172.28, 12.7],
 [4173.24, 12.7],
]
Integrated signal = 27.2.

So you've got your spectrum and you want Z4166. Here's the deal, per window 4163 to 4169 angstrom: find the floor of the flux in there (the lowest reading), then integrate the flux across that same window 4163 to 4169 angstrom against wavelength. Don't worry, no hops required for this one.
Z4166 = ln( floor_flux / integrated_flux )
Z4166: -1.8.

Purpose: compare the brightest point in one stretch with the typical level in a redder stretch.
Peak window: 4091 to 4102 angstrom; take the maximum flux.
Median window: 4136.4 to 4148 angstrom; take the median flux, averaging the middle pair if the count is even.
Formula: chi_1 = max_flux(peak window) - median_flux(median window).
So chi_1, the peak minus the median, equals 1.65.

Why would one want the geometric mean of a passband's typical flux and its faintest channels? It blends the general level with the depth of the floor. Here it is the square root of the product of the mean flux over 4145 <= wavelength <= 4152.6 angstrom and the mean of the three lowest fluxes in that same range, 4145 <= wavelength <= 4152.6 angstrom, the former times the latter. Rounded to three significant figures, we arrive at 13.6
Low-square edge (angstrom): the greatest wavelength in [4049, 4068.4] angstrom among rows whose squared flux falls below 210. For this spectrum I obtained 4067.93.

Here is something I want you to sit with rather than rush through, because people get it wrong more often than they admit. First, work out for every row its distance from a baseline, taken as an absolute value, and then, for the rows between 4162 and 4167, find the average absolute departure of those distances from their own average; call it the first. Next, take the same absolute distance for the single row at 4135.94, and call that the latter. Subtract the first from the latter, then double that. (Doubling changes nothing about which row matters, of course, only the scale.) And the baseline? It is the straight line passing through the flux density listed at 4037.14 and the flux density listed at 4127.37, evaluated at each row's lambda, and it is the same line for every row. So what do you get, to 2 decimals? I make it 1.06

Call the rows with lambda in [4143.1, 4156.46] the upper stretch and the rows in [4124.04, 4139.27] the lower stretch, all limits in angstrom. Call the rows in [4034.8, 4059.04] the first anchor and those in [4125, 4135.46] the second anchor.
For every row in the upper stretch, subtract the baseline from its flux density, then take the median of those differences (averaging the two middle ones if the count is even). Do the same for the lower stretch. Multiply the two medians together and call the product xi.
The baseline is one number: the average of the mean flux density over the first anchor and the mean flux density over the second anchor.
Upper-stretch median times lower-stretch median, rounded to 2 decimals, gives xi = 0.11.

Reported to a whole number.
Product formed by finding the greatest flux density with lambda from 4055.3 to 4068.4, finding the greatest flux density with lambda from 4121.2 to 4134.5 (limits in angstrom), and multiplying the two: 219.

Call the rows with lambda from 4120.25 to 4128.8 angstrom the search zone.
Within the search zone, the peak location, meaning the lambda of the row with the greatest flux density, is 4120.73 angstrom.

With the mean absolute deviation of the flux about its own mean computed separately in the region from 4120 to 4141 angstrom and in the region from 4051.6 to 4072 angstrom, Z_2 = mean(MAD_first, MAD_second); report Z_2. 0.38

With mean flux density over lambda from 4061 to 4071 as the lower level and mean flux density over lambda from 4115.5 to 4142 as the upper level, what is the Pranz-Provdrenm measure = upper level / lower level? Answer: 1.00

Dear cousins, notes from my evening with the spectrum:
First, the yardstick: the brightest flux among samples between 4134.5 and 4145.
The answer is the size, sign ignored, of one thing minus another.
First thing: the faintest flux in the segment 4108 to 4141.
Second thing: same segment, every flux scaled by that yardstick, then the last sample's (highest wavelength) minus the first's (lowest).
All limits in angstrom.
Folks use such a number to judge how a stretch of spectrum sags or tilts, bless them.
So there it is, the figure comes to 13.16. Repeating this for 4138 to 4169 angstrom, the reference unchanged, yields 13.56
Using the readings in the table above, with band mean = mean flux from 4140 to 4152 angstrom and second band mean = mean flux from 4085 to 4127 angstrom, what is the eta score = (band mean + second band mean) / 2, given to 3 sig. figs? 14.1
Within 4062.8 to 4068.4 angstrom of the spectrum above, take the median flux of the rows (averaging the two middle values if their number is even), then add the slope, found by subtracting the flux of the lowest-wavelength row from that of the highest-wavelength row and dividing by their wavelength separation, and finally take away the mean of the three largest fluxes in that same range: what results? -0.23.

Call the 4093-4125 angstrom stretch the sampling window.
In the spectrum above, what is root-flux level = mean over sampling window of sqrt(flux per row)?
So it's 3.78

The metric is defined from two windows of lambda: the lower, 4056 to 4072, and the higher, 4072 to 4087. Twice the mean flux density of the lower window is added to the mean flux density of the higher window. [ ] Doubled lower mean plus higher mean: 43.0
